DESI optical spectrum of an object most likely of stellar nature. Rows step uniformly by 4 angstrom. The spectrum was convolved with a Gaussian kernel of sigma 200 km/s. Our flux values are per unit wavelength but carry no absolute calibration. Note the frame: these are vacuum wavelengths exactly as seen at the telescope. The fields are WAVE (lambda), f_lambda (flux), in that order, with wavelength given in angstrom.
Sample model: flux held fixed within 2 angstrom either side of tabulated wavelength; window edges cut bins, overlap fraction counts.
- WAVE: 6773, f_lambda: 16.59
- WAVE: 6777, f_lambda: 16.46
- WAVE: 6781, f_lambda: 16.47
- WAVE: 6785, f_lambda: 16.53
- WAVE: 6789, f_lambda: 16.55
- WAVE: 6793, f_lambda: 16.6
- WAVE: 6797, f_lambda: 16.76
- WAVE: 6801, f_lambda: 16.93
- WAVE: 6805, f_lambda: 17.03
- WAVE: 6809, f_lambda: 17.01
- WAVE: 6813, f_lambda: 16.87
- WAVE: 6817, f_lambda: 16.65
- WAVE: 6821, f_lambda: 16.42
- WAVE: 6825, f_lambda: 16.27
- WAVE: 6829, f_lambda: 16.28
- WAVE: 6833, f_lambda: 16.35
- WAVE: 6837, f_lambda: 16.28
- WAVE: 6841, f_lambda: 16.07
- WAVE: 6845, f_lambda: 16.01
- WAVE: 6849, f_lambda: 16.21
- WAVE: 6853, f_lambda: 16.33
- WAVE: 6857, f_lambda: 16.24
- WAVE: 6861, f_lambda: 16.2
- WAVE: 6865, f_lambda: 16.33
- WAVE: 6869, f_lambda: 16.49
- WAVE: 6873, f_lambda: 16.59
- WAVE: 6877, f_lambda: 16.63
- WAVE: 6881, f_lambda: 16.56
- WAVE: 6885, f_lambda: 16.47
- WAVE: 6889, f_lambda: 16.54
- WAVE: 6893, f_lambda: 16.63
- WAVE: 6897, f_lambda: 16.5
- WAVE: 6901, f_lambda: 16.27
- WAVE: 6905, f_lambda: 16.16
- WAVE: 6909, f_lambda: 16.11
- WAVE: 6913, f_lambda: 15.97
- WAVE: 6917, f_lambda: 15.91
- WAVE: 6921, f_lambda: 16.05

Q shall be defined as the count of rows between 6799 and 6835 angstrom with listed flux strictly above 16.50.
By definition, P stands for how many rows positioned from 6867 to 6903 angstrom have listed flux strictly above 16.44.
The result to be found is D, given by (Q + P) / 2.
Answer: 6.5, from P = 8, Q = 5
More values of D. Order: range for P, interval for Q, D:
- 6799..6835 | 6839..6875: 3.0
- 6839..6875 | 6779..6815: 5.0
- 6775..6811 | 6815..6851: 5.0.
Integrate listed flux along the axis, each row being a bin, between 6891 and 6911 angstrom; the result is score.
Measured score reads 327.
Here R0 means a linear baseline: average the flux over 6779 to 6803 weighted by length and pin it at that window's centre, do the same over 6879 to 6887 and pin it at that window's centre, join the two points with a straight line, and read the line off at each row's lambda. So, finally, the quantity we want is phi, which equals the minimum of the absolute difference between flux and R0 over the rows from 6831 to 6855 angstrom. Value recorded 0.23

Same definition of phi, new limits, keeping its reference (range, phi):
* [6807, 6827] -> 0.05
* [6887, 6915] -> 0.00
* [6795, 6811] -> 0.13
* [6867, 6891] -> 0.03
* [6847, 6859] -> 0.23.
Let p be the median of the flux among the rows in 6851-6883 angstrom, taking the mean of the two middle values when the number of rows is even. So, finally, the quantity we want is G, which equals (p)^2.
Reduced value 269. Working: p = 16.4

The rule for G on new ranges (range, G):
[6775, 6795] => 273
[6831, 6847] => 262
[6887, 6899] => 274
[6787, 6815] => 285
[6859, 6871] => 267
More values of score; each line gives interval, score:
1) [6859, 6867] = 130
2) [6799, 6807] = 136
